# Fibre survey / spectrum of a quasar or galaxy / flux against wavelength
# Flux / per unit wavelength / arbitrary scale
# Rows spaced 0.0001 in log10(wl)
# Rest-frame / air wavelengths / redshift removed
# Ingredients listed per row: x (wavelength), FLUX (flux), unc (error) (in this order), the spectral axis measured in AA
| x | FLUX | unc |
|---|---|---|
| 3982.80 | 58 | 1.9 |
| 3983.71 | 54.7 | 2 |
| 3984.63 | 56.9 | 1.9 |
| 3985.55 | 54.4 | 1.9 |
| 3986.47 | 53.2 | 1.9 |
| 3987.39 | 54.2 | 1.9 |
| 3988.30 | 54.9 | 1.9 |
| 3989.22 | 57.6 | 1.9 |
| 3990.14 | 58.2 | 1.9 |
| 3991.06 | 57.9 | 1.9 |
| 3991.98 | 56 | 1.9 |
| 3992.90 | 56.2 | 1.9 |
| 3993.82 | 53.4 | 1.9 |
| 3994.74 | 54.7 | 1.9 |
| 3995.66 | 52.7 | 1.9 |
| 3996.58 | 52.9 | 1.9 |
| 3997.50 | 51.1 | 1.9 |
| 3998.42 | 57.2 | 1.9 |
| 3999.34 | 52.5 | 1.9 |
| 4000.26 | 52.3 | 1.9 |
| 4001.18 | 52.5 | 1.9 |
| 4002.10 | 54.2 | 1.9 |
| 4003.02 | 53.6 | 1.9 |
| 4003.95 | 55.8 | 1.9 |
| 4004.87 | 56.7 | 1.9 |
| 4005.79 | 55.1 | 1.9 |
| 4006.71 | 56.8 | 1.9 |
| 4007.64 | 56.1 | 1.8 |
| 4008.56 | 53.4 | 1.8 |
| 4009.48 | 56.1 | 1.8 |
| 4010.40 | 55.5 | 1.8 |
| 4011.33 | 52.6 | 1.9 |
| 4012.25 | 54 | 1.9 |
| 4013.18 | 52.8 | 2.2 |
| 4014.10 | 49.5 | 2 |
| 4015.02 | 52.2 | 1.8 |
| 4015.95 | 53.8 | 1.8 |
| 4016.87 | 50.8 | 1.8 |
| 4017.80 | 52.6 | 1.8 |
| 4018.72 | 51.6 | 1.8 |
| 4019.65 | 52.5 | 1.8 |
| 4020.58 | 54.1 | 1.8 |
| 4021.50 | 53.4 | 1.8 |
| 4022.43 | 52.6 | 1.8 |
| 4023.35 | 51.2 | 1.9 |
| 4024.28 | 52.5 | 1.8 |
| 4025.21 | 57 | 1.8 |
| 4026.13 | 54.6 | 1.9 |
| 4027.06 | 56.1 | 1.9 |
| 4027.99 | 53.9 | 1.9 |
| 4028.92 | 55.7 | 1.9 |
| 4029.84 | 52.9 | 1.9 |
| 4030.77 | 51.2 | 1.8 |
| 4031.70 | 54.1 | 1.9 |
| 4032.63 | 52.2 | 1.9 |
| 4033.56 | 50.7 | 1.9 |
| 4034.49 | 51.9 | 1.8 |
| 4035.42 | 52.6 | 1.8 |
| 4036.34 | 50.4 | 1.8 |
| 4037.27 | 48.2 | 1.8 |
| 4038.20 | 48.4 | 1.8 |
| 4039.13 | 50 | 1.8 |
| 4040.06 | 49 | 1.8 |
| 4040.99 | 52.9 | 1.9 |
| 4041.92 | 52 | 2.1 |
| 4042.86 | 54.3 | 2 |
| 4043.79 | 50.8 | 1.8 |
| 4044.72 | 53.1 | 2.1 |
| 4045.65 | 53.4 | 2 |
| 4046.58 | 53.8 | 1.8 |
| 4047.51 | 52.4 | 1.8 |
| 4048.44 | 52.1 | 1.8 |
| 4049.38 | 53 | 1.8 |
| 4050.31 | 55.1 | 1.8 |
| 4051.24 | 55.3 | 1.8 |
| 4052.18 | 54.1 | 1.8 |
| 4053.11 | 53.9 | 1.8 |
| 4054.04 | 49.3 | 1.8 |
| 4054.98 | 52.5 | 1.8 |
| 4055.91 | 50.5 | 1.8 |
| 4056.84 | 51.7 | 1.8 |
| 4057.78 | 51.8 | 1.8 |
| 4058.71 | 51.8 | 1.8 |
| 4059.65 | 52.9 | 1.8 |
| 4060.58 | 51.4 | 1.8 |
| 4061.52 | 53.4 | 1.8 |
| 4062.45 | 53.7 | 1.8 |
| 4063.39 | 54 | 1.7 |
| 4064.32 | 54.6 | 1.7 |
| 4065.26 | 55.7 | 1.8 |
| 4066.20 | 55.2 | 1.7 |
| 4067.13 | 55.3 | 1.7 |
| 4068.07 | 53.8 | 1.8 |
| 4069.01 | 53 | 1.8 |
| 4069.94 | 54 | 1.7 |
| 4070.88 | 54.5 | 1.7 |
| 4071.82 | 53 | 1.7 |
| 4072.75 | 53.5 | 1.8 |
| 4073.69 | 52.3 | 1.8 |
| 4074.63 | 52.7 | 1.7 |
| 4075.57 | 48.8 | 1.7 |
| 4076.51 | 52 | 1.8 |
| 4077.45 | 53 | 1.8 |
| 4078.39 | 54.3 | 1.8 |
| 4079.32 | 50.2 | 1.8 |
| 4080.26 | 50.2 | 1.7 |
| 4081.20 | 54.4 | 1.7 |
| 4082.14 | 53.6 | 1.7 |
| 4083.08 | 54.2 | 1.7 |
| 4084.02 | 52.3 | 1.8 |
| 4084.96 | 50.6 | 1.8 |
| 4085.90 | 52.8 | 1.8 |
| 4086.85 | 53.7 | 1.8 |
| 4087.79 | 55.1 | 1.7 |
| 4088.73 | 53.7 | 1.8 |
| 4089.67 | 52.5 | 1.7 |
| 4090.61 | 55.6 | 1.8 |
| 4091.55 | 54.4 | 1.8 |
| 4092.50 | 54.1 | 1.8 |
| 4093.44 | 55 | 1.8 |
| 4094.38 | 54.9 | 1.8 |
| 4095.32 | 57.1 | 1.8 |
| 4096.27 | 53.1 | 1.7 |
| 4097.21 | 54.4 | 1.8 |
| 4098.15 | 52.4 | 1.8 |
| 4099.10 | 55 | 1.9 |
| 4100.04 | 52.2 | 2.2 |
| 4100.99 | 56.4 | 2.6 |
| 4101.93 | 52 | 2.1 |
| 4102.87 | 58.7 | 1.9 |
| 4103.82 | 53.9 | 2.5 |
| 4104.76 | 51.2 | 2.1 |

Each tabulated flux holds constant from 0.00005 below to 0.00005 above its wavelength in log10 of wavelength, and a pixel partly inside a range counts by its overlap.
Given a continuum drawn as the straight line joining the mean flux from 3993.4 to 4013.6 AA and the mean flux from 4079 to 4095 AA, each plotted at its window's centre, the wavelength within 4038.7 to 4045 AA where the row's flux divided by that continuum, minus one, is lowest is 4040.06 AA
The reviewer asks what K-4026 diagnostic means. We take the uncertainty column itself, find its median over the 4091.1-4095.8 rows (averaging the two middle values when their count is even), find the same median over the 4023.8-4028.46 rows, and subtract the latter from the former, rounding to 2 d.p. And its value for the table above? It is -0.10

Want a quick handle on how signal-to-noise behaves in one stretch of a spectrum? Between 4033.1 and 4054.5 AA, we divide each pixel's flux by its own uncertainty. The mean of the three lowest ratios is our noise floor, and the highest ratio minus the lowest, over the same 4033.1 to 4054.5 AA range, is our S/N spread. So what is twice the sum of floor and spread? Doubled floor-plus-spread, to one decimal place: 63.1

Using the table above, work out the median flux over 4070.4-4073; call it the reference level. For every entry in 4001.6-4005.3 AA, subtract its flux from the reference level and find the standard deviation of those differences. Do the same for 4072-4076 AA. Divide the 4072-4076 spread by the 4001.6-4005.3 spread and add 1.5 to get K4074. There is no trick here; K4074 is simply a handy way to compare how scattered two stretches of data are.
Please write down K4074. 2.96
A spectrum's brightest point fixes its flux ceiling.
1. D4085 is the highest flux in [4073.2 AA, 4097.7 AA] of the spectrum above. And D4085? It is 57.1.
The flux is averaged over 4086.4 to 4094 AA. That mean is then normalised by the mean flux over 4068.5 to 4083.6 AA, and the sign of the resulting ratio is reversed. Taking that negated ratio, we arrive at -1.03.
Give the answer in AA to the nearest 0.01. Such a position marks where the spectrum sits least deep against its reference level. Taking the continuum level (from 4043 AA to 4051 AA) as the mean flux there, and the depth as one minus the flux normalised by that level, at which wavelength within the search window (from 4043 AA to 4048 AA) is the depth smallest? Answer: 4046.58 AA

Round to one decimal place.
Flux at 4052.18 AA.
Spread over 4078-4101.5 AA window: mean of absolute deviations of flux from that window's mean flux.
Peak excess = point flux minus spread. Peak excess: 52.7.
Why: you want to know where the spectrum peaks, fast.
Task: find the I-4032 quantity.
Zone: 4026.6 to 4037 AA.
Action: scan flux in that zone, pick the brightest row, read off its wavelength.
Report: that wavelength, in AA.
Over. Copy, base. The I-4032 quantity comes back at 4027.06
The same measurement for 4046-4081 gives 4065.26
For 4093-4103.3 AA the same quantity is 4102.87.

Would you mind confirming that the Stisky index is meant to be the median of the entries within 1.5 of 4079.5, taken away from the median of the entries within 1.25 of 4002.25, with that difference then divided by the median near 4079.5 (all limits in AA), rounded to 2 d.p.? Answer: 0.07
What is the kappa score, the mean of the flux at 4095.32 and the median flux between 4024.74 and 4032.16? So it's 55.7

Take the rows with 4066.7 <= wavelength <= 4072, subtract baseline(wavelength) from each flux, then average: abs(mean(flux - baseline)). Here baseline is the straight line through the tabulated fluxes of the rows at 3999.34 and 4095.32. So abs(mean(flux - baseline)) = 1.9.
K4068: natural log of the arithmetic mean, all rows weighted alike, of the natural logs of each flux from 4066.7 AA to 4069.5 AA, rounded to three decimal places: 1.384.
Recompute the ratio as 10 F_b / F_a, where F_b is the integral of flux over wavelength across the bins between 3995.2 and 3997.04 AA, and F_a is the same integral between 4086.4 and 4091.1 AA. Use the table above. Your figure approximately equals 3.8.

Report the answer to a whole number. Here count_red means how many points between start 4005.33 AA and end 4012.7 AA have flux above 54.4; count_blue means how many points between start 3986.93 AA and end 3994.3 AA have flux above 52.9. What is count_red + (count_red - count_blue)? 2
